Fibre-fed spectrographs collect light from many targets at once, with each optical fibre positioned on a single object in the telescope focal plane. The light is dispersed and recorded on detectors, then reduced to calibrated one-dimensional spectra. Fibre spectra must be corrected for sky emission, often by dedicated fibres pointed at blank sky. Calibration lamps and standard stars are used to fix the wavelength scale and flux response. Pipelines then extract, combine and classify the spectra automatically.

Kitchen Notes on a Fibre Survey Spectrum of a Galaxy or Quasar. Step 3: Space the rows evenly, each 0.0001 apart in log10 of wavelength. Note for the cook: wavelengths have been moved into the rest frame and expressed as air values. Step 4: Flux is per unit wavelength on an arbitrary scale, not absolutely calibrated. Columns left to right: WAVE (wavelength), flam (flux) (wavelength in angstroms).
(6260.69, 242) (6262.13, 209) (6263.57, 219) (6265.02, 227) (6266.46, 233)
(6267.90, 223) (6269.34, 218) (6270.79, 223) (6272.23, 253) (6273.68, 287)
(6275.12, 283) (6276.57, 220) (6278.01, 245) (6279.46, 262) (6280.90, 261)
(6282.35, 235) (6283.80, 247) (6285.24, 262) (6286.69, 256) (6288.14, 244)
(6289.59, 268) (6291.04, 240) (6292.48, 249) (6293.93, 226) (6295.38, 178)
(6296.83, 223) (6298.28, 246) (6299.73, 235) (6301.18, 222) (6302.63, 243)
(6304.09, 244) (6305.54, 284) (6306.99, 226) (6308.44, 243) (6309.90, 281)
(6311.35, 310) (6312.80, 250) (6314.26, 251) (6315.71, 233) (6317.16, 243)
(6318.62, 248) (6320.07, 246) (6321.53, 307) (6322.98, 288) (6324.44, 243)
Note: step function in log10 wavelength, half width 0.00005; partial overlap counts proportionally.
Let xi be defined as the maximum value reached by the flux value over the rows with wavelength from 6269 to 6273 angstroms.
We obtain 253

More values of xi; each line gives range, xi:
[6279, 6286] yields 262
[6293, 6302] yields 246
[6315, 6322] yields 307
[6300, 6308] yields 284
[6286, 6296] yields 268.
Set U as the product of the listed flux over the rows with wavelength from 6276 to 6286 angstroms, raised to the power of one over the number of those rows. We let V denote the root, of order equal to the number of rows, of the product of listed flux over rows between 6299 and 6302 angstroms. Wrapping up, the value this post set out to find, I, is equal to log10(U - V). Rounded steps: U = 247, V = 228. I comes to 1.27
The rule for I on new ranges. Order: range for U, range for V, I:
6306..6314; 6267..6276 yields 1.15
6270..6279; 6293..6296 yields 1.70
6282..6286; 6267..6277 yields 0.74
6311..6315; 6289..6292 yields 1.19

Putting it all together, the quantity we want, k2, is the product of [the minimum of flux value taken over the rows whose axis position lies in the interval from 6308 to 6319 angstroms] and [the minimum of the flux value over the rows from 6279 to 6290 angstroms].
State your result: 54755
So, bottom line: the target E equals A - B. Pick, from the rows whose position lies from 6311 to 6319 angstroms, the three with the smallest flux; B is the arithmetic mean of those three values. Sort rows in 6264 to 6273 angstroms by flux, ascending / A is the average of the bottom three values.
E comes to -20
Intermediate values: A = 221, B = 241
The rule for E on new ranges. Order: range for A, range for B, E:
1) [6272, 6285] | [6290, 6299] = 24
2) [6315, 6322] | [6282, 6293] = 1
